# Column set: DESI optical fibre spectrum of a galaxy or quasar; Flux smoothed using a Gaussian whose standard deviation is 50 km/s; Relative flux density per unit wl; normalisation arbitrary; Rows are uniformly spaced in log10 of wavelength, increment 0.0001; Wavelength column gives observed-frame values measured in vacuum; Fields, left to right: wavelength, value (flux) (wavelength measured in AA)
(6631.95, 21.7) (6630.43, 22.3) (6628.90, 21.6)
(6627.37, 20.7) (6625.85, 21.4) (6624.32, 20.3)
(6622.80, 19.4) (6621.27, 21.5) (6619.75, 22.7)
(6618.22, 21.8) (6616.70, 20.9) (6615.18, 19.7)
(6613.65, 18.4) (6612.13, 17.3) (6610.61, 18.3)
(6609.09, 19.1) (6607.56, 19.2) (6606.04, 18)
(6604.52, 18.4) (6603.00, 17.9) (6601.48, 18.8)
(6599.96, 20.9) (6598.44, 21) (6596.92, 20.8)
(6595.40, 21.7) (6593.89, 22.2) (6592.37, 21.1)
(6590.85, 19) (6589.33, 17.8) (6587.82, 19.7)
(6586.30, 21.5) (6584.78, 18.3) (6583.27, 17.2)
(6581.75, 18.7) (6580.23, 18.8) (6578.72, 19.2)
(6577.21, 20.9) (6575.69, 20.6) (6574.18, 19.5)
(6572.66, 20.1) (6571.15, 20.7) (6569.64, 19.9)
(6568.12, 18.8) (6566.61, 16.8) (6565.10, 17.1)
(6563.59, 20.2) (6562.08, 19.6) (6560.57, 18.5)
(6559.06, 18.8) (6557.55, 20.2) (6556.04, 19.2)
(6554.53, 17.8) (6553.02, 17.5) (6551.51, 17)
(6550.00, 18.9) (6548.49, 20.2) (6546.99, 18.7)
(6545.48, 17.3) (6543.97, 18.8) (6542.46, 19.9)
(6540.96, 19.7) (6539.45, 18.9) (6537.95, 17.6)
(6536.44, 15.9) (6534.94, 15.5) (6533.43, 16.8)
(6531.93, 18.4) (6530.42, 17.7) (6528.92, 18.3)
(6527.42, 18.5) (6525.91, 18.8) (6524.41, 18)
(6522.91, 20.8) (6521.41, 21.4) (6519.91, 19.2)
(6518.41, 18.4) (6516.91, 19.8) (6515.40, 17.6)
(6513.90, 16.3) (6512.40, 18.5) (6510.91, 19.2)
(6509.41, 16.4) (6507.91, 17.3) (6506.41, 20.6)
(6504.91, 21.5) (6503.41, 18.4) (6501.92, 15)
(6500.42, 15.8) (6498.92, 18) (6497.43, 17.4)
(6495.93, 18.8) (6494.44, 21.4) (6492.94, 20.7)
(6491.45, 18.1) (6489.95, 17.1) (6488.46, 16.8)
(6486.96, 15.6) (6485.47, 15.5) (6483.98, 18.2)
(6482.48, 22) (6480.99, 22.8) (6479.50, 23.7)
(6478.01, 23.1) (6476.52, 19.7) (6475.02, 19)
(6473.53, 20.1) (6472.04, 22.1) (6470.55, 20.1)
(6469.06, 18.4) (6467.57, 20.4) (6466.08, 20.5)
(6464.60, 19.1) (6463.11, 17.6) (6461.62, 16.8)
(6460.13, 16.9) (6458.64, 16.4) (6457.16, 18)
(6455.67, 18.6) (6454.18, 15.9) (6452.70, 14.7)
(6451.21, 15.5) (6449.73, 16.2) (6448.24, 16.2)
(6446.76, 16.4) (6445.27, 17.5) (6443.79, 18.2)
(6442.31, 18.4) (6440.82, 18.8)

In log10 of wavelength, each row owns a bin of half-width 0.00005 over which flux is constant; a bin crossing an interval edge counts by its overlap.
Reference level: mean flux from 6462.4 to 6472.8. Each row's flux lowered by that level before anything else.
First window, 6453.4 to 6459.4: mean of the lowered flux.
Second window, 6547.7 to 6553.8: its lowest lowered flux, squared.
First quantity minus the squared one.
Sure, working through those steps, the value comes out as -10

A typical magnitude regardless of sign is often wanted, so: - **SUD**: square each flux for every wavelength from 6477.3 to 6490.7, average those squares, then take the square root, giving 19.7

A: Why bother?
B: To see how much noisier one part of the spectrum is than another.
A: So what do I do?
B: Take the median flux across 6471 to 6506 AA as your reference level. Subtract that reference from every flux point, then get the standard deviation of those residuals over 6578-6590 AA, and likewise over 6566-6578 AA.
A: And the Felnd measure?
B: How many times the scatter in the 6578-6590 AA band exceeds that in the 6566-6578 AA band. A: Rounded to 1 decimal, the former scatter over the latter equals 1.0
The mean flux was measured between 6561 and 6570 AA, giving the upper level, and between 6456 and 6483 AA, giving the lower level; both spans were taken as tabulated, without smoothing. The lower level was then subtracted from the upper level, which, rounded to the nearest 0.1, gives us -1.1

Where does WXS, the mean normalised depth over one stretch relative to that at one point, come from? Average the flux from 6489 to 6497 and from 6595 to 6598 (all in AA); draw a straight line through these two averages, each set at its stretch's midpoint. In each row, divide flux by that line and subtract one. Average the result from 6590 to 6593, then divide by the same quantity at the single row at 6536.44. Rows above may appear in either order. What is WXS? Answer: 0.3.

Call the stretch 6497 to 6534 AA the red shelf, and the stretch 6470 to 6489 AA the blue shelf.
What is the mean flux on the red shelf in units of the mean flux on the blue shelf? 0.92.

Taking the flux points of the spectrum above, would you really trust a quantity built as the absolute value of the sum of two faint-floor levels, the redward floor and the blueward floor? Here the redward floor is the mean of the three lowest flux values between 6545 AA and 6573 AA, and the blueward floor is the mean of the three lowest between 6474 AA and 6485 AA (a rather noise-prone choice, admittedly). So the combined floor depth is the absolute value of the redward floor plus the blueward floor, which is 35.9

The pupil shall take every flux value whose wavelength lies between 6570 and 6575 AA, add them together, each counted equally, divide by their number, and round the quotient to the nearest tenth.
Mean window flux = 20.1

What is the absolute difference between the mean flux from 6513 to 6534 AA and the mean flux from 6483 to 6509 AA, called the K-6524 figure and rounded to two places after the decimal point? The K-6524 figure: 0.56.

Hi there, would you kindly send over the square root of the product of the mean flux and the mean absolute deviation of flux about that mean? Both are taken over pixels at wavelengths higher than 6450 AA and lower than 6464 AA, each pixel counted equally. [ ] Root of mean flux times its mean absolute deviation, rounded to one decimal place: 4.0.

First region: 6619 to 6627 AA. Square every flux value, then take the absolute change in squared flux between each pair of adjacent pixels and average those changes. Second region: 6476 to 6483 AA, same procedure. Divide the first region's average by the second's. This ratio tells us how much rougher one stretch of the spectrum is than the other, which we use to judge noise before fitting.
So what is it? 0.88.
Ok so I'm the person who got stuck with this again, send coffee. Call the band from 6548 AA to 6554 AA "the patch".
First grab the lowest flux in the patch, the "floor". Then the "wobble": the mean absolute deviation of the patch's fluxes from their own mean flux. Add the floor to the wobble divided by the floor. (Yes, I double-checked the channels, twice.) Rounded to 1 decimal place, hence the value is 17.1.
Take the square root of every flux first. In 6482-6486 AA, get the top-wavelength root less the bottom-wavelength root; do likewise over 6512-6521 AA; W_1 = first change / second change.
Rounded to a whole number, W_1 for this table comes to -9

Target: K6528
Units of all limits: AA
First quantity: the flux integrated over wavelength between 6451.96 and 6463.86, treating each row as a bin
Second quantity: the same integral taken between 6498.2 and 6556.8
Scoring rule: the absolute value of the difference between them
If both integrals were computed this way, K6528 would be 872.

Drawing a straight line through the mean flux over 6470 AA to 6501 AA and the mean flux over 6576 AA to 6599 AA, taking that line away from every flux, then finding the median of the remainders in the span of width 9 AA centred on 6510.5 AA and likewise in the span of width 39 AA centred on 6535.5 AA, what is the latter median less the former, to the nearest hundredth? 0.48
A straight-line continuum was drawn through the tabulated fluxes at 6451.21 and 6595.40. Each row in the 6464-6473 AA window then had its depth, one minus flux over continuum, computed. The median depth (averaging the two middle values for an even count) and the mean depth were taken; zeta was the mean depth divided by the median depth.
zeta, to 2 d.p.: 0.97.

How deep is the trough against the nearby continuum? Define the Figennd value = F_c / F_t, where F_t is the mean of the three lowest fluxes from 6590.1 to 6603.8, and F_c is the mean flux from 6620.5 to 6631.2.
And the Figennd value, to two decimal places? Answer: 1.13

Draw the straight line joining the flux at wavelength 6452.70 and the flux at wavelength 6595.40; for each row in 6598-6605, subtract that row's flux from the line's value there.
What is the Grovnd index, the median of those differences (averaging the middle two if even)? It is 3.2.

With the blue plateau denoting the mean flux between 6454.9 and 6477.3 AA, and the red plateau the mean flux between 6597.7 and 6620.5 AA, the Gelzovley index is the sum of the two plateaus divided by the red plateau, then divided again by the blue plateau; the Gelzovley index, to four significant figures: 0.1042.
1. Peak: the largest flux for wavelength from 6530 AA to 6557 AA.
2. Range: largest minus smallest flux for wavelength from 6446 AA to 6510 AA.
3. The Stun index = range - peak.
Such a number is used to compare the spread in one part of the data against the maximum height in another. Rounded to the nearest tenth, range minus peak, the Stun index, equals -11.2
